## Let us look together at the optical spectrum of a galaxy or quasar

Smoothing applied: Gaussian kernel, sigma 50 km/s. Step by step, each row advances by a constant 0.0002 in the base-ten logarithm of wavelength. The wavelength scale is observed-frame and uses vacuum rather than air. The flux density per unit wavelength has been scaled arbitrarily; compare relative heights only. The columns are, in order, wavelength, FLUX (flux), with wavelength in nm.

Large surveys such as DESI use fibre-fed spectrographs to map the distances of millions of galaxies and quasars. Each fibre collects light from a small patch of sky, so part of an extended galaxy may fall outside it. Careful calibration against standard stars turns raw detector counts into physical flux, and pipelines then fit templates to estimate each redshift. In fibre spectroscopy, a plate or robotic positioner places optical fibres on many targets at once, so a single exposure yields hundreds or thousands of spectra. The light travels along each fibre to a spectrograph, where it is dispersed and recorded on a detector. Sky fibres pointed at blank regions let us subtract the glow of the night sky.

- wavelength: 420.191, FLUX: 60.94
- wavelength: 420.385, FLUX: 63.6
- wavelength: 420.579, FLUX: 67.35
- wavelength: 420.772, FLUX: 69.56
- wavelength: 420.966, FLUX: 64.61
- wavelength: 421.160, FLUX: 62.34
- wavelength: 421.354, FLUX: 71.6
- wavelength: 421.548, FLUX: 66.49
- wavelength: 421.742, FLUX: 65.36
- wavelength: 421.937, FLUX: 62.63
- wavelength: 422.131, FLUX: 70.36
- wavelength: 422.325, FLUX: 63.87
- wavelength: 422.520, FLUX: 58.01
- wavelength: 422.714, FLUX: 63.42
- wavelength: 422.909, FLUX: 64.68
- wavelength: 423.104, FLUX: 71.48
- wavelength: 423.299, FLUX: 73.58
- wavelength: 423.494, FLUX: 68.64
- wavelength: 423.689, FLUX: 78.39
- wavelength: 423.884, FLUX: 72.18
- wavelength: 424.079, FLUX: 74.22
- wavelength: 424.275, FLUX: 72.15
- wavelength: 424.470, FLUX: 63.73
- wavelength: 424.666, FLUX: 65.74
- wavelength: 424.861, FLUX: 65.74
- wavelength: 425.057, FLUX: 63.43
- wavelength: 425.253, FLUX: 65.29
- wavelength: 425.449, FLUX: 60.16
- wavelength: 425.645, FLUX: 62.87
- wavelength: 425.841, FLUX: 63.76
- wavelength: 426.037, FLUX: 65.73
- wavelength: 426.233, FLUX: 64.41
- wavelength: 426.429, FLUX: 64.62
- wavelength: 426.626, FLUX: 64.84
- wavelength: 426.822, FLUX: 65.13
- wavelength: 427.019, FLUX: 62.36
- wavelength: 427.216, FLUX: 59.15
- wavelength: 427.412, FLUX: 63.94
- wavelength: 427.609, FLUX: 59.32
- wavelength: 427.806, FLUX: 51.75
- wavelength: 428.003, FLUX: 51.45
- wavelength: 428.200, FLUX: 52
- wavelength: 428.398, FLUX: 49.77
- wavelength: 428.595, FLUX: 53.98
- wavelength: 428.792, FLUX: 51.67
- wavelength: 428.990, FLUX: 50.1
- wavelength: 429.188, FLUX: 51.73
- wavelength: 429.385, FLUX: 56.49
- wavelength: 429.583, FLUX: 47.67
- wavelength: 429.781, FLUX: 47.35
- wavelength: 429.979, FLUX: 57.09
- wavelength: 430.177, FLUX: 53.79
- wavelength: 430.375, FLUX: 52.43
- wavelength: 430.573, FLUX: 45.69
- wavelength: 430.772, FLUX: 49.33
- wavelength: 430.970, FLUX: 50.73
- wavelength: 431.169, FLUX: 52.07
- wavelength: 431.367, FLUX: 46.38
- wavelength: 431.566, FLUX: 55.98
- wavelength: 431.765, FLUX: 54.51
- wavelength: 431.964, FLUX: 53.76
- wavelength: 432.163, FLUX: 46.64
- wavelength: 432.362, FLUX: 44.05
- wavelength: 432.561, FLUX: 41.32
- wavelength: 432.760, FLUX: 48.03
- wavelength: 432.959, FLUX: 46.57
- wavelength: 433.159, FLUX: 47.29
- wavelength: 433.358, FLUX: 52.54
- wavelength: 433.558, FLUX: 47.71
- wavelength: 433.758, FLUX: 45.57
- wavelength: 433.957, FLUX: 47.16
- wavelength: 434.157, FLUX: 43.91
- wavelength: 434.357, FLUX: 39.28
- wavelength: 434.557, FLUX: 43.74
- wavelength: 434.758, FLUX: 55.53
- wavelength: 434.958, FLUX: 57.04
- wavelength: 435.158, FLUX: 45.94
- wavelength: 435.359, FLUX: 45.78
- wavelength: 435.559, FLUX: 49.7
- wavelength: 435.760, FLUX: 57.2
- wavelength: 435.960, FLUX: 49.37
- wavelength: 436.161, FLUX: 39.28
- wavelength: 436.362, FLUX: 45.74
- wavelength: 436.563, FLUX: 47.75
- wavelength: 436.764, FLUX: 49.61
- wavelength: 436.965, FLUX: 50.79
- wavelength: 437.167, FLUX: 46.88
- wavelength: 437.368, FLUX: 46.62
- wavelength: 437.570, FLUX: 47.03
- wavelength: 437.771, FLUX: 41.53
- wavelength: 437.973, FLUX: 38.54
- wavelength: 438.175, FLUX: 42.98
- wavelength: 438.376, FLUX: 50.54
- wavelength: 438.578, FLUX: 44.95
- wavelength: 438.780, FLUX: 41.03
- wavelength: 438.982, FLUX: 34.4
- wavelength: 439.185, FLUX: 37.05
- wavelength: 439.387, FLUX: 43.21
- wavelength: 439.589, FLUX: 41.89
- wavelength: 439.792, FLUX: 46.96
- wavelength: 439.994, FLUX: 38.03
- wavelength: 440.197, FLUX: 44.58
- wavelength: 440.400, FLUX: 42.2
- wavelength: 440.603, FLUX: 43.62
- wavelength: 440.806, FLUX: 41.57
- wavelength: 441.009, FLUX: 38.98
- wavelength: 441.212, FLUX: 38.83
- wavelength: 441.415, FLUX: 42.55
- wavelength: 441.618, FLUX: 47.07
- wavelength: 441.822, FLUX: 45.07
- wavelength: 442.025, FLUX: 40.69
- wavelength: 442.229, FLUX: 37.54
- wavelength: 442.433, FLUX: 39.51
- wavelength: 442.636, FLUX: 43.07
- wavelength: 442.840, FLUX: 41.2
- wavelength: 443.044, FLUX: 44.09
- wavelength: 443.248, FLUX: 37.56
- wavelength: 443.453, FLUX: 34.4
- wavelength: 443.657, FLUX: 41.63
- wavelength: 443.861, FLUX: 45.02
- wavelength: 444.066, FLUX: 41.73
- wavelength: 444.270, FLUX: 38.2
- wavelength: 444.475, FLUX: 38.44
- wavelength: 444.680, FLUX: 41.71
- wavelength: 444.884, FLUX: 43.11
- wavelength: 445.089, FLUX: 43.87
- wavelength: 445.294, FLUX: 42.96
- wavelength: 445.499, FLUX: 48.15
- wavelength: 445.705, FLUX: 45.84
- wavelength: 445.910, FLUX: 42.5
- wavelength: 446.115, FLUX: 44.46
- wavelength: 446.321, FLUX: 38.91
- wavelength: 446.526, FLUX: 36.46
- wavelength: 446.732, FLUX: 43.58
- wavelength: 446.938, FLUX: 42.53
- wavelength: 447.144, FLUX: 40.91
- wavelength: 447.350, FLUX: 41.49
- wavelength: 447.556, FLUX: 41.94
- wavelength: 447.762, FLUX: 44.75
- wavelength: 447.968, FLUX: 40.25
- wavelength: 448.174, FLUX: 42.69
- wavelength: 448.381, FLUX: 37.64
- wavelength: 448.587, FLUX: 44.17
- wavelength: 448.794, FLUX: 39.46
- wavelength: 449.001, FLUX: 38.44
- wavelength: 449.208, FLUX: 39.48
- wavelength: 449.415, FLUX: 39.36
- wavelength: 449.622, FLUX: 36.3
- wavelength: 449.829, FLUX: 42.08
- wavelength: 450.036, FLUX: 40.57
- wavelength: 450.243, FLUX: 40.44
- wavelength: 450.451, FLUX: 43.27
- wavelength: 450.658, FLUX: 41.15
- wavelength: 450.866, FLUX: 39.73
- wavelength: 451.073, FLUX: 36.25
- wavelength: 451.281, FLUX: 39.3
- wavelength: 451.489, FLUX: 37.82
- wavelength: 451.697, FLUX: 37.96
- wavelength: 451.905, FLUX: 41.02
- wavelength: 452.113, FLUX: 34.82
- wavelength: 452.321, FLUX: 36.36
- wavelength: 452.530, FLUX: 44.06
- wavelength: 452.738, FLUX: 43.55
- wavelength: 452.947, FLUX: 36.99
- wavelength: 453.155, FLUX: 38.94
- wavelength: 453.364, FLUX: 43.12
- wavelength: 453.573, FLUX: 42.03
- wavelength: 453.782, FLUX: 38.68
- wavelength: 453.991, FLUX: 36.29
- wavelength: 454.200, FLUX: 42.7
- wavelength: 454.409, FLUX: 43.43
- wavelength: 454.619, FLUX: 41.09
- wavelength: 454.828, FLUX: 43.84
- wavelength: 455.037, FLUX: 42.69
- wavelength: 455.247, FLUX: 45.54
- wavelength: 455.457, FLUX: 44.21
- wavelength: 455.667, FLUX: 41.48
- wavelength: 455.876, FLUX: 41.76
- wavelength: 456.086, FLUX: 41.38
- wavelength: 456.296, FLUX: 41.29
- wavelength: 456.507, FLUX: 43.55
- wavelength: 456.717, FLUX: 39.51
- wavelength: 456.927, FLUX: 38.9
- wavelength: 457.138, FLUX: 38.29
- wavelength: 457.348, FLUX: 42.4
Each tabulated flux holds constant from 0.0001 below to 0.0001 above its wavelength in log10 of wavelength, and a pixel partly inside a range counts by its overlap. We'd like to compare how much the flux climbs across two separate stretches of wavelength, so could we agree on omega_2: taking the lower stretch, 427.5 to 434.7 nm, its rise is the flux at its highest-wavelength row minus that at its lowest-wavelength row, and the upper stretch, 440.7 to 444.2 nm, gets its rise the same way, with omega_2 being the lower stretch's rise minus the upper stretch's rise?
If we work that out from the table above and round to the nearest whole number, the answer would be -16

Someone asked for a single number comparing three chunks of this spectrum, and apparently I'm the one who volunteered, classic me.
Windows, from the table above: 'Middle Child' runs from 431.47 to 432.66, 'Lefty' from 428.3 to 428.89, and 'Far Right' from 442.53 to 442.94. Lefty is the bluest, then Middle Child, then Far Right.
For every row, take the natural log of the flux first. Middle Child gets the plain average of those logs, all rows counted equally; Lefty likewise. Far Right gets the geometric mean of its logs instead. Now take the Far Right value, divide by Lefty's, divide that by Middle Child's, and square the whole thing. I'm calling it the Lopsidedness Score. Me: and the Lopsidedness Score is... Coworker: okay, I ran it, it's 0.059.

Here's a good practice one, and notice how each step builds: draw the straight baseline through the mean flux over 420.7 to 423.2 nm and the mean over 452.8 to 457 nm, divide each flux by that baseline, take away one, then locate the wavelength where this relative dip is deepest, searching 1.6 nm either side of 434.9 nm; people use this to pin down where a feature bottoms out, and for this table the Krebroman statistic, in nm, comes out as 434.357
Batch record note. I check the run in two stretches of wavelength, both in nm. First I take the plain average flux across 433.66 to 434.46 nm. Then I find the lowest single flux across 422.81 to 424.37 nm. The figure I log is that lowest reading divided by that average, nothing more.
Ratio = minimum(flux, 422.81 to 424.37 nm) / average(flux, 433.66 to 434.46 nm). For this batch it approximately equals 1.47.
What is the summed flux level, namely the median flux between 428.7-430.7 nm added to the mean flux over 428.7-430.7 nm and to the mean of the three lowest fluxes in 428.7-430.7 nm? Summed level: 150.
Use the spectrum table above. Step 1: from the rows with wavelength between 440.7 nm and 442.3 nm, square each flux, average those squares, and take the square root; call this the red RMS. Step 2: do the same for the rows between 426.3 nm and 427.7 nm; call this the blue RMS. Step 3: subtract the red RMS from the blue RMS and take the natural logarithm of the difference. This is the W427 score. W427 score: 3.1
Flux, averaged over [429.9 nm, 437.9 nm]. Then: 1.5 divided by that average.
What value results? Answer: 0.0309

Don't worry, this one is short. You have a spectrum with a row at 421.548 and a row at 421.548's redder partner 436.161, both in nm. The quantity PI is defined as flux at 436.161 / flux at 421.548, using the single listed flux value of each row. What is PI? 0.59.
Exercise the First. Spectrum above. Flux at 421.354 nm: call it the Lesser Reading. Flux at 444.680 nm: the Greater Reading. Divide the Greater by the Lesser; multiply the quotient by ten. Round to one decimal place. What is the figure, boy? 5.8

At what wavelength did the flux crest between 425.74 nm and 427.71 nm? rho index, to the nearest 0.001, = 426.037 nm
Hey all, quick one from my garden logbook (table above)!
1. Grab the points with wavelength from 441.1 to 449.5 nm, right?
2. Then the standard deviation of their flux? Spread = 3.0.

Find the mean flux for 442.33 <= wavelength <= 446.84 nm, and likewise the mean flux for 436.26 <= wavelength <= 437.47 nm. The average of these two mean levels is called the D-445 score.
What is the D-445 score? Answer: 44.8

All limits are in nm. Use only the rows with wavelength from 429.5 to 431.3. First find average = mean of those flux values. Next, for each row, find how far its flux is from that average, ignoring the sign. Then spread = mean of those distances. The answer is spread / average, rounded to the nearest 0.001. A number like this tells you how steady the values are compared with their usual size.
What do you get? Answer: 0.056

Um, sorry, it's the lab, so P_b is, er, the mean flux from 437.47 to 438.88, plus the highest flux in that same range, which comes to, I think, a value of 94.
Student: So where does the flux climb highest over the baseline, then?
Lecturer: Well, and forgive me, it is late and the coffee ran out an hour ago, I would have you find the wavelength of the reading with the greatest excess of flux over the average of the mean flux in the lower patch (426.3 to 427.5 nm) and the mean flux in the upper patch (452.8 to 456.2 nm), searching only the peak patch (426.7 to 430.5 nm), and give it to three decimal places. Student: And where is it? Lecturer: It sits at 426.822 nm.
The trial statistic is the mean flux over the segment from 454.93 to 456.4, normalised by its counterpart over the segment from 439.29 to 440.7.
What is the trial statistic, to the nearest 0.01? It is 0.99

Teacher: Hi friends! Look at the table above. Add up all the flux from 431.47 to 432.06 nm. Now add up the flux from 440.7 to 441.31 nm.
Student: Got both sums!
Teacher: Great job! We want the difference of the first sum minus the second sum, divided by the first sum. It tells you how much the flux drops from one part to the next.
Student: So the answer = 0.27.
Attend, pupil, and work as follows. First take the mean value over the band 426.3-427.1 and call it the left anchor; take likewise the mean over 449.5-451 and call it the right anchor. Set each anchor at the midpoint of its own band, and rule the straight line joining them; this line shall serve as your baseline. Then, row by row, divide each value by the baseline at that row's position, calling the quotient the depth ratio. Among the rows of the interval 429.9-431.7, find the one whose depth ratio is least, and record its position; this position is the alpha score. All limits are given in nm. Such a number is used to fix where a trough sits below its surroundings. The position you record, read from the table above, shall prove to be 430.573 nm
